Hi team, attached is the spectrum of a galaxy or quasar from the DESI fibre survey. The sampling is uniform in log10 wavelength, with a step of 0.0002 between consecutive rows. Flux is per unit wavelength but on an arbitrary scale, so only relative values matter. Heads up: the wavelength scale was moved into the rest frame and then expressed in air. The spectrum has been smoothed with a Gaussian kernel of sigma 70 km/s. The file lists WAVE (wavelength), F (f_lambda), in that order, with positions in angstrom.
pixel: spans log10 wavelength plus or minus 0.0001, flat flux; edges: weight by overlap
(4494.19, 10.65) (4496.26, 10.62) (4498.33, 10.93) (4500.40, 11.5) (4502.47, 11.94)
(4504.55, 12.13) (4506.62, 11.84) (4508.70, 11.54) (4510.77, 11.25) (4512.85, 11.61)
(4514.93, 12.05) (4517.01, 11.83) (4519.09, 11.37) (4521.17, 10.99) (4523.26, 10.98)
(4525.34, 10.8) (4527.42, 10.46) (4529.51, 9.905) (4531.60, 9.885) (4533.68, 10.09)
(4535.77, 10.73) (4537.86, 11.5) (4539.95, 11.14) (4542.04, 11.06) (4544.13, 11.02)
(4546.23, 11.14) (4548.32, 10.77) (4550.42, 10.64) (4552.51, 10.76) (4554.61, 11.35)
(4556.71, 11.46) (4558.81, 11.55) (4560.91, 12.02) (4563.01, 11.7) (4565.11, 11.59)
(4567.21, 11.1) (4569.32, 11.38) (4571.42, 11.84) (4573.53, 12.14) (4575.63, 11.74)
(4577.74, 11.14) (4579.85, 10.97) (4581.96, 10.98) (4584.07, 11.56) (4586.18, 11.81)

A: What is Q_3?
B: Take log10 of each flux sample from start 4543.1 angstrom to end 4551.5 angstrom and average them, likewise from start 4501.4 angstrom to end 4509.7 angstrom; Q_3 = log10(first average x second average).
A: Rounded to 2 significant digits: 0.047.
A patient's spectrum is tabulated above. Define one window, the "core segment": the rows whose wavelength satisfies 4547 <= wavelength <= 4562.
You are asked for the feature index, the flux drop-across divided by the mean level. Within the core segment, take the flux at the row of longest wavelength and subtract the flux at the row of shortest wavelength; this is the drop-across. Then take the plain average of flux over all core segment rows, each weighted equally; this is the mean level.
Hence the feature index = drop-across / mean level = 0.11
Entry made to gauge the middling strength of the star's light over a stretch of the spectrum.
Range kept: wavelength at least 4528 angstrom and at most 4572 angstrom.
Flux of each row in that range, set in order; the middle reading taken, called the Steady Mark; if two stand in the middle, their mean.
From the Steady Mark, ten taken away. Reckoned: 1.14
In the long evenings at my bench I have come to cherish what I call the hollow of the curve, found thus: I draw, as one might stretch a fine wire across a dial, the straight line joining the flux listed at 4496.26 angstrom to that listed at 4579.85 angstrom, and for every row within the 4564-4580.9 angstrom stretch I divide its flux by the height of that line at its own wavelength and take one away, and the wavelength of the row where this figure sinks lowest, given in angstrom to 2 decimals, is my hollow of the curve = 4579.85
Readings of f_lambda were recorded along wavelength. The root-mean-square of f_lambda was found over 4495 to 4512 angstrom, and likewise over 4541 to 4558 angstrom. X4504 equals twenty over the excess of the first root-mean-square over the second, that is 44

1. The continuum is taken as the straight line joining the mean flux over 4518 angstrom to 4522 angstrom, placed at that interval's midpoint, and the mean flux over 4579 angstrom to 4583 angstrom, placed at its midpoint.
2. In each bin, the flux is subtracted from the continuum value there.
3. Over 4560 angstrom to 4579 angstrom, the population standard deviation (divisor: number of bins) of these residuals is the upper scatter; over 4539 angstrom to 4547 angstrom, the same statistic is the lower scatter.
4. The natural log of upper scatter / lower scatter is 1.9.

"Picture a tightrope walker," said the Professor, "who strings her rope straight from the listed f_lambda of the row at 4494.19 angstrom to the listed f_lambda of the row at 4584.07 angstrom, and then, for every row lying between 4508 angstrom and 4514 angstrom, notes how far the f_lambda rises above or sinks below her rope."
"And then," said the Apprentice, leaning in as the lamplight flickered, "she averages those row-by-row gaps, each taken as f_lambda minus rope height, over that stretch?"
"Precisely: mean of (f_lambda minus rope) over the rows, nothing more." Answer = 0.65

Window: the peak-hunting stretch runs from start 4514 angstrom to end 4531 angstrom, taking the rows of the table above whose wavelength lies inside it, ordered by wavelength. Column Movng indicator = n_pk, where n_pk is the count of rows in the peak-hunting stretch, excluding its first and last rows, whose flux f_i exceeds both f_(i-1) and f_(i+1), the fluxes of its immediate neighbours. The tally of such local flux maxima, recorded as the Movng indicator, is 0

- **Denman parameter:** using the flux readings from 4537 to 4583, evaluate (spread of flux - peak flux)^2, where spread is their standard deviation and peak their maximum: 138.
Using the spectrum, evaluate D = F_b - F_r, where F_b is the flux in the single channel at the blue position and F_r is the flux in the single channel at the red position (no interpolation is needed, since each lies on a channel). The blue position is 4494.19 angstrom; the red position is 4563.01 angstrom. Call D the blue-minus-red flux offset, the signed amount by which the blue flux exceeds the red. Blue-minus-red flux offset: -1.05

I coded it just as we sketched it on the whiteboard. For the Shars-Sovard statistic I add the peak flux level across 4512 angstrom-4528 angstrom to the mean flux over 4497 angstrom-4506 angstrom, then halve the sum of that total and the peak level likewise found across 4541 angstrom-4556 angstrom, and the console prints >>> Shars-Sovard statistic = 17.5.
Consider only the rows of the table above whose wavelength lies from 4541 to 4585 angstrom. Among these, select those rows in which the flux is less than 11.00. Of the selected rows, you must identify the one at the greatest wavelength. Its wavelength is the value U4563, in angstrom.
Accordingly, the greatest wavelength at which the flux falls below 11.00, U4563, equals 4581.96 angstrom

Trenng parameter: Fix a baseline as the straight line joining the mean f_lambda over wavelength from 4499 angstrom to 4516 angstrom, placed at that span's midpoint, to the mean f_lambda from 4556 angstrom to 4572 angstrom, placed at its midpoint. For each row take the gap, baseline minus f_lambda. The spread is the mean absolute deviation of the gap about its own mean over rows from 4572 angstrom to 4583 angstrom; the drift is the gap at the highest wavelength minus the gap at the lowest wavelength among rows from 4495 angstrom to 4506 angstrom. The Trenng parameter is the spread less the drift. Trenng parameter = 1.96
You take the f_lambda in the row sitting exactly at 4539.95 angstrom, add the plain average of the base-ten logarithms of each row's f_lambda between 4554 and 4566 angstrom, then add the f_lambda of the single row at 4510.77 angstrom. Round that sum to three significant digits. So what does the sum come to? 23.5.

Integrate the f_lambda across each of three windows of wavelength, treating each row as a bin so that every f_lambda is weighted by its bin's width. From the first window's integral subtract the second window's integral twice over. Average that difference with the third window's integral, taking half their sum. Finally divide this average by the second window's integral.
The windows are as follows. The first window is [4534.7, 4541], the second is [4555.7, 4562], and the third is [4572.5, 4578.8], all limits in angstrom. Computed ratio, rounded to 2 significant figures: -0.024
